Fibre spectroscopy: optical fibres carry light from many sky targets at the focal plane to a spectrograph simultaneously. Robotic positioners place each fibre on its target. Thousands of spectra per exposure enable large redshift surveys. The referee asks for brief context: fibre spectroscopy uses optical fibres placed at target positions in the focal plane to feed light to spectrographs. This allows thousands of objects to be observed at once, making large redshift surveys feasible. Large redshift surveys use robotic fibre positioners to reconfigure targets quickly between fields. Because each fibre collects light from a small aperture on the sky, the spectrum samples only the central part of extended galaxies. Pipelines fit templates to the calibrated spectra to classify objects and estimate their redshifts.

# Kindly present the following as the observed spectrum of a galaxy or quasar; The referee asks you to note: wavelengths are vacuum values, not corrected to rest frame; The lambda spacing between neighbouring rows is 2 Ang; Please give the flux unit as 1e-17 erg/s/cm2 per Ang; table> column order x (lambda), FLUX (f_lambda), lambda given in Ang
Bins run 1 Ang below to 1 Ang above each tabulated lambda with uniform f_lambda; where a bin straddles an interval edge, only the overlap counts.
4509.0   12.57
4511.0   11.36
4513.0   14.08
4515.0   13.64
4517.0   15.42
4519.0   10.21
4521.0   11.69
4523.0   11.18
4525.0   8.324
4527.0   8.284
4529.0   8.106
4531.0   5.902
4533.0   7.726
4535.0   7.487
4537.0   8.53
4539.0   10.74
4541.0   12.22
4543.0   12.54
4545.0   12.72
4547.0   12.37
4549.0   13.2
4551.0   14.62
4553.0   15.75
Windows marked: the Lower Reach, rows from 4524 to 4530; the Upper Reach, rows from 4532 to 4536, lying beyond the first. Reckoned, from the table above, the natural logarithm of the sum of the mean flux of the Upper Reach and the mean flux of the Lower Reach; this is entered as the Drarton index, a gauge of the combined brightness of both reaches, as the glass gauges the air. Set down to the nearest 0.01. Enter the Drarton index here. 2.76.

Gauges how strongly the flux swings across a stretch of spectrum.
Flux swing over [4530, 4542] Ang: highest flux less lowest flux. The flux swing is 6.3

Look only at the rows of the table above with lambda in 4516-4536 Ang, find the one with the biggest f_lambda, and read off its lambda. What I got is 4517.0 Ang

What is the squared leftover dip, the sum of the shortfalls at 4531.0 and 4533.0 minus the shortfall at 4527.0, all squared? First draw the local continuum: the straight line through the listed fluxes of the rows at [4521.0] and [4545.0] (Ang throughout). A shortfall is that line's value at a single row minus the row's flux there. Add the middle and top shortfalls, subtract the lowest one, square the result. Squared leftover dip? 49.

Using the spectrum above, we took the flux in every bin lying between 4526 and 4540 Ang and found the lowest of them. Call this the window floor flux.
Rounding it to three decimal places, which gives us 5.902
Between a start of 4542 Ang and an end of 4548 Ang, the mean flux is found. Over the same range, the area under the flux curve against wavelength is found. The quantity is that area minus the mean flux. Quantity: 63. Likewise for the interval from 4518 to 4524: 55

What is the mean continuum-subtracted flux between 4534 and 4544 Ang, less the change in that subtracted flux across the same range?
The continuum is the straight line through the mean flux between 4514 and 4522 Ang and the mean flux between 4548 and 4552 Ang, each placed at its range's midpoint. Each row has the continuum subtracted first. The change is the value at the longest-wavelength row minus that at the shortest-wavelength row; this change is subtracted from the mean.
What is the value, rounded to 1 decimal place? -8.0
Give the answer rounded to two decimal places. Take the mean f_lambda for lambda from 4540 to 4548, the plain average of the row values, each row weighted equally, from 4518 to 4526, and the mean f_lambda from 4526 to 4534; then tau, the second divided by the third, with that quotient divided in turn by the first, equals 0.11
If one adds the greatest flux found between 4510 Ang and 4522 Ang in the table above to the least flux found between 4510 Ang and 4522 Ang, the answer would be 25.6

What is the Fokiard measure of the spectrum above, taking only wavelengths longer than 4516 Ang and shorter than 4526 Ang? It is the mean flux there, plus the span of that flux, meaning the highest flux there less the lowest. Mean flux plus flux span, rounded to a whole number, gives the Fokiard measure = 18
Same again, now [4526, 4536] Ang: 10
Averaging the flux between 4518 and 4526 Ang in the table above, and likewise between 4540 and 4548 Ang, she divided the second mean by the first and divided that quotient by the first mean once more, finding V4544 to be 0.12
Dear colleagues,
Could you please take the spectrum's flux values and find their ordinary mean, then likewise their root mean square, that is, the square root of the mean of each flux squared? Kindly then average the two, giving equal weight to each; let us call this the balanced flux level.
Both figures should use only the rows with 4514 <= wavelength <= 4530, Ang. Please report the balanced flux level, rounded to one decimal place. 11.0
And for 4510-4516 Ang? 13.1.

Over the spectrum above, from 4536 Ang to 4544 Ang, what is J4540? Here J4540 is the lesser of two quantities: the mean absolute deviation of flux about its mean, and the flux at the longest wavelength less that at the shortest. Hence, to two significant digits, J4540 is 1.4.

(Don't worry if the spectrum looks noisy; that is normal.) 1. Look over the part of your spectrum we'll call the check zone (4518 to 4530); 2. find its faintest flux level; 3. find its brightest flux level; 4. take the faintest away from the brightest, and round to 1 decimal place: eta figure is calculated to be 3.6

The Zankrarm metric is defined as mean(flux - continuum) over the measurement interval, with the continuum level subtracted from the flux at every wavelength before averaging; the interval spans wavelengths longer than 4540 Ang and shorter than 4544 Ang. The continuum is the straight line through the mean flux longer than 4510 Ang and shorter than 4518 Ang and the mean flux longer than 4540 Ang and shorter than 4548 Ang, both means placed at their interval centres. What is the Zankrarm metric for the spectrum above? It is 0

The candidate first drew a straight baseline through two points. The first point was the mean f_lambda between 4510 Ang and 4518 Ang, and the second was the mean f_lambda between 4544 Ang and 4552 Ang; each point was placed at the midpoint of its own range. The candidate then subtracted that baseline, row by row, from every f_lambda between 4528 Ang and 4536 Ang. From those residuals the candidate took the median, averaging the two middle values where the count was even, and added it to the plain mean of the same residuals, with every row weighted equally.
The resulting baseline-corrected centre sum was -12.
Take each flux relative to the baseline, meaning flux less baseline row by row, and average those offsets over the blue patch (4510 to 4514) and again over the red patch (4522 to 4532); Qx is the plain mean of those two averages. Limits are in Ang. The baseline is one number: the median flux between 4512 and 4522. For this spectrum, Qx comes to -3.1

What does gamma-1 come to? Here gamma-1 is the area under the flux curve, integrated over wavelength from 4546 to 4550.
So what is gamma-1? 51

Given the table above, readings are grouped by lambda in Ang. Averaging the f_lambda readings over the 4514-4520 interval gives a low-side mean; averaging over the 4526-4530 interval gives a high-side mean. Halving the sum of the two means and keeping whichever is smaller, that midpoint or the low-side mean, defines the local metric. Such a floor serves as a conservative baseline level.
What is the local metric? 10.6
